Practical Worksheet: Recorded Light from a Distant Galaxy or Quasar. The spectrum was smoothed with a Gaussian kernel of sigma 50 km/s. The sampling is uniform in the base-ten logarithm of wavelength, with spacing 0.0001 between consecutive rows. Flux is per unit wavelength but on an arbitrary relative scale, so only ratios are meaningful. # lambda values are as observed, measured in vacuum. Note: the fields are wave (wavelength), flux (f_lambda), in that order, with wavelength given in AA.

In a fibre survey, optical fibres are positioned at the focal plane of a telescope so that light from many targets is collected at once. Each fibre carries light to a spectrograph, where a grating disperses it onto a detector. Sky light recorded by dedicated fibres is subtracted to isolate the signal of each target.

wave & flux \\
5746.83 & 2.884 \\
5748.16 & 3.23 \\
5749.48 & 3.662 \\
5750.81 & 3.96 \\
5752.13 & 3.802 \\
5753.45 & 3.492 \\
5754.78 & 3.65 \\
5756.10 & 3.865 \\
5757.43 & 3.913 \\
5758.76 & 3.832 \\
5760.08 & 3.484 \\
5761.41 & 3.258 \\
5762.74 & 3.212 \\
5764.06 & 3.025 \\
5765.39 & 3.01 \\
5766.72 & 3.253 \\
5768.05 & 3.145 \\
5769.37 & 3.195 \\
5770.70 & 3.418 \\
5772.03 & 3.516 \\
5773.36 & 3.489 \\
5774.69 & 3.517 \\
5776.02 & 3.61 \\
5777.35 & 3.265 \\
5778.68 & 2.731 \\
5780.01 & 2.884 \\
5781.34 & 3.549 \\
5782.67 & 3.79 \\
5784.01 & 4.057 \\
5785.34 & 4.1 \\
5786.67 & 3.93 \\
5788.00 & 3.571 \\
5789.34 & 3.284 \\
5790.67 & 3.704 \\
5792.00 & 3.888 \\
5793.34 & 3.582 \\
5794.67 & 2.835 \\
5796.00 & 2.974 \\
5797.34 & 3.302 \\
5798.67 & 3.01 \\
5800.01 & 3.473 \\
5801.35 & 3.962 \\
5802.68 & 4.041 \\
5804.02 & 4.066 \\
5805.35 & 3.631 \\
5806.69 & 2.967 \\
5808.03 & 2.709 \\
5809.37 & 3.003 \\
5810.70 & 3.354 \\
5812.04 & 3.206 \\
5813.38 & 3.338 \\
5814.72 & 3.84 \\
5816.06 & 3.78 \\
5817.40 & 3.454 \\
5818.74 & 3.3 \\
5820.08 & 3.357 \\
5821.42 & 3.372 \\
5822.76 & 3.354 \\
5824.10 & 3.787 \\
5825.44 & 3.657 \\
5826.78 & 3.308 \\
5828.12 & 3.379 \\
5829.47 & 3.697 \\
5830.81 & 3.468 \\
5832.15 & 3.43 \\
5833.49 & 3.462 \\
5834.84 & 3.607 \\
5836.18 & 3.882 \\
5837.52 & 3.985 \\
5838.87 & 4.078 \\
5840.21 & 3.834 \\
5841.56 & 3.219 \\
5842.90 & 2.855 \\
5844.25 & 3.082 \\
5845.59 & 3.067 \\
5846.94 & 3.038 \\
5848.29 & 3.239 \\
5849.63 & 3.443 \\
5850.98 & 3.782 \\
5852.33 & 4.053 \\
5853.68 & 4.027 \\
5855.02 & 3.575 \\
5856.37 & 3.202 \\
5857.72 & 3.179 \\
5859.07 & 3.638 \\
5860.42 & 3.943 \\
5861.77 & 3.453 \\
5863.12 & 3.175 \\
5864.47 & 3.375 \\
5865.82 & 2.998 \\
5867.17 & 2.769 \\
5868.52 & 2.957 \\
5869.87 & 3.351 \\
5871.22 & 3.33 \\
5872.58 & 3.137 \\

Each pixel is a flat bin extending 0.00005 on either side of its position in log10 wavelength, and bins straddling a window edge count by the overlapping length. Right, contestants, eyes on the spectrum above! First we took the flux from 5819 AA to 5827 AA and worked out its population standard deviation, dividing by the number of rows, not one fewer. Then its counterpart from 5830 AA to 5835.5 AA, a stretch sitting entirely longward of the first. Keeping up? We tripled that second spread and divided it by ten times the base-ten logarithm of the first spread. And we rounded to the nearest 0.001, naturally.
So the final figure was -0.028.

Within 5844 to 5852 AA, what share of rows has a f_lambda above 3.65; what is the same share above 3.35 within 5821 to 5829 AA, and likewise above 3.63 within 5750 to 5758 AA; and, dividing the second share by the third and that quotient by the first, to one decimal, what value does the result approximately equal 6.0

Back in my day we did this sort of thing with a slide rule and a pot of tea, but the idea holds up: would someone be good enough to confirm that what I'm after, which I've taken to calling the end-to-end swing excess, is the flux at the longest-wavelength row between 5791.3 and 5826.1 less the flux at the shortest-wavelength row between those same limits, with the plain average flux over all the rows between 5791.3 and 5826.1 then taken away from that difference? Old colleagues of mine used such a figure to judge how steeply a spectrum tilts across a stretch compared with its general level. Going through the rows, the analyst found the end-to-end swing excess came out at -3.7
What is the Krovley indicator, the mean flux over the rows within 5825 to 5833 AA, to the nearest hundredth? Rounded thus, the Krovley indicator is 3.49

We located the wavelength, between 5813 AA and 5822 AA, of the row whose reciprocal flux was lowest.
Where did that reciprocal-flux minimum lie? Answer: 5814.72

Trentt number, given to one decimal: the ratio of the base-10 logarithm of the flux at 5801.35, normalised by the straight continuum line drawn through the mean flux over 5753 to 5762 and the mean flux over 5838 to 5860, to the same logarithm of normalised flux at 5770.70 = -1.9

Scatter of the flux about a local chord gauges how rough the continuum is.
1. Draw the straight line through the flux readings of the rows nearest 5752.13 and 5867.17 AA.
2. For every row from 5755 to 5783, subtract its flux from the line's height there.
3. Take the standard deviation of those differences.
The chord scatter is 0.31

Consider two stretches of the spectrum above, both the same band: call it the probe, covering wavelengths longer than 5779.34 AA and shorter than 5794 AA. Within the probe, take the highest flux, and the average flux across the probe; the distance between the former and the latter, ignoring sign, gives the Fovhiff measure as 0.43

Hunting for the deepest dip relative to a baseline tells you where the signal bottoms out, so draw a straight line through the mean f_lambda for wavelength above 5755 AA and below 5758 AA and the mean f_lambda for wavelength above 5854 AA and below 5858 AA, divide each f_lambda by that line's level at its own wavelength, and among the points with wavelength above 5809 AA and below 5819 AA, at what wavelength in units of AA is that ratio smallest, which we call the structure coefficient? 5809.37 AA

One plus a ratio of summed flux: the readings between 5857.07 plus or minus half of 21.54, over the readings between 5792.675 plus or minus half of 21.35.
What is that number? 1.95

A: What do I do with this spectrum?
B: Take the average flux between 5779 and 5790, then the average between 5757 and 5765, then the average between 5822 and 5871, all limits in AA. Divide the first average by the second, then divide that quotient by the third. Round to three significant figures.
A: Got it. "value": 0.306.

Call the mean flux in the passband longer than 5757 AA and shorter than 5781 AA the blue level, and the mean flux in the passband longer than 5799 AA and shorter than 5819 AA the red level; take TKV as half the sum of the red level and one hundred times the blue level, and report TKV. 168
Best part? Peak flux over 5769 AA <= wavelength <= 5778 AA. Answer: 3.61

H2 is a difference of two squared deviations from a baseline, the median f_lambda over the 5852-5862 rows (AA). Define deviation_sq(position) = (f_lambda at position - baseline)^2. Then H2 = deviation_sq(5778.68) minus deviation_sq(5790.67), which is 0.76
